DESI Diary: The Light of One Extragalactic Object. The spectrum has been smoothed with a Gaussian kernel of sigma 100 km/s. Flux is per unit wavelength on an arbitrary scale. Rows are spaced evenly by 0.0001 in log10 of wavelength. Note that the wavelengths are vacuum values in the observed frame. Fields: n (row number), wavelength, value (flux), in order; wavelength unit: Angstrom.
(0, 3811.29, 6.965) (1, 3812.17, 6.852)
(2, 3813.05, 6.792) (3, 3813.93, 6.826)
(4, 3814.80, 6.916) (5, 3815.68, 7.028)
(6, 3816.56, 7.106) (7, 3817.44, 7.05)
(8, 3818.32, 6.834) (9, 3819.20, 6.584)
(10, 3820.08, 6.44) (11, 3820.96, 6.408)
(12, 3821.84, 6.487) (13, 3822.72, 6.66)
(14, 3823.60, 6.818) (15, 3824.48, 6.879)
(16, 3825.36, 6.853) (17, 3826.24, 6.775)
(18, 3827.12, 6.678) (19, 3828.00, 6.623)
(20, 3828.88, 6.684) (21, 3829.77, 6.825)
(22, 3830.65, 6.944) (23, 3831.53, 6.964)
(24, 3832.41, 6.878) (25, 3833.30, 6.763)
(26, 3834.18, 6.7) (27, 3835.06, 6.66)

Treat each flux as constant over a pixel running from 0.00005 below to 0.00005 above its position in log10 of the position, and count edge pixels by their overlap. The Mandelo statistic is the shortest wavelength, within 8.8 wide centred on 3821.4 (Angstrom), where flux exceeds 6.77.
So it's 3817.44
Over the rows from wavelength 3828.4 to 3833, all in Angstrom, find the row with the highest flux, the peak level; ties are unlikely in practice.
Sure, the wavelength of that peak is 3831.53 Angstrom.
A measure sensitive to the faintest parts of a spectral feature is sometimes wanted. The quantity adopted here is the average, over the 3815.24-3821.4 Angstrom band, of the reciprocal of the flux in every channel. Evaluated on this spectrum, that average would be 0.148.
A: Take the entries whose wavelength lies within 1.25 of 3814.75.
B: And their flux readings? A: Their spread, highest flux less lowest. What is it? 0.202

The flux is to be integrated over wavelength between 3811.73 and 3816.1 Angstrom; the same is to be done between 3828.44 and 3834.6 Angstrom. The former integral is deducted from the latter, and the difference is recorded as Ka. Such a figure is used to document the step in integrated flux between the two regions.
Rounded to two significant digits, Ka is 12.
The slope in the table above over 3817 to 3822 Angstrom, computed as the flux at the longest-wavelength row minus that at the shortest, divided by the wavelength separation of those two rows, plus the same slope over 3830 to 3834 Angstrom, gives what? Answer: -0.20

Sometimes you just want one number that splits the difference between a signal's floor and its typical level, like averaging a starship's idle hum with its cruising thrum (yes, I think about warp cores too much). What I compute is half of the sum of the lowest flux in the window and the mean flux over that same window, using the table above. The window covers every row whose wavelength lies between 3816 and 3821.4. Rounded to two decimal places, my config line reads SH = 6.57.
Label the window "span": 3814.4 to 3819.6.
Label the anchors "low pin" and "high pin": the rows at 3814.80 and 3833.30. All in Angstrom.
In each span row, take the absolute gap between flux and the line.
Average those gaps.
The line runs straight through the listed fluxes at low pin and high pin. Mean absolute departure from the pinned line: 0.138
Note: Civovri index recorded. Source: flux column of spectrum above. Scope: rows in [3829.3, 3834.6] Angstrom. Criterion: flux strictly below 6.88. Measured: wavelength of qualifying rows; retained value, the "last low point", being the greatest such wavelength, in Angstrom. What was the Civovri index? 3834.18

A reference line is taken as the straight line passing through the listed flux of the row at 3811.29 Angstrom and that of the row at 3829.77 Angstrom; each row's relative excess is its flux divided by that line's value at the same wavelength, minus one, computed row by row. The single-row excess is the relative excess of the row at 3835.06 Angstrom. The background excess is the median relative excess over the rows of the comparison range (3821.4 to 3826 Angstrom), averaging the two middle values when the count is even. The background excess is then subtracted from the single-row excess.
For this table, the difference -0.011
